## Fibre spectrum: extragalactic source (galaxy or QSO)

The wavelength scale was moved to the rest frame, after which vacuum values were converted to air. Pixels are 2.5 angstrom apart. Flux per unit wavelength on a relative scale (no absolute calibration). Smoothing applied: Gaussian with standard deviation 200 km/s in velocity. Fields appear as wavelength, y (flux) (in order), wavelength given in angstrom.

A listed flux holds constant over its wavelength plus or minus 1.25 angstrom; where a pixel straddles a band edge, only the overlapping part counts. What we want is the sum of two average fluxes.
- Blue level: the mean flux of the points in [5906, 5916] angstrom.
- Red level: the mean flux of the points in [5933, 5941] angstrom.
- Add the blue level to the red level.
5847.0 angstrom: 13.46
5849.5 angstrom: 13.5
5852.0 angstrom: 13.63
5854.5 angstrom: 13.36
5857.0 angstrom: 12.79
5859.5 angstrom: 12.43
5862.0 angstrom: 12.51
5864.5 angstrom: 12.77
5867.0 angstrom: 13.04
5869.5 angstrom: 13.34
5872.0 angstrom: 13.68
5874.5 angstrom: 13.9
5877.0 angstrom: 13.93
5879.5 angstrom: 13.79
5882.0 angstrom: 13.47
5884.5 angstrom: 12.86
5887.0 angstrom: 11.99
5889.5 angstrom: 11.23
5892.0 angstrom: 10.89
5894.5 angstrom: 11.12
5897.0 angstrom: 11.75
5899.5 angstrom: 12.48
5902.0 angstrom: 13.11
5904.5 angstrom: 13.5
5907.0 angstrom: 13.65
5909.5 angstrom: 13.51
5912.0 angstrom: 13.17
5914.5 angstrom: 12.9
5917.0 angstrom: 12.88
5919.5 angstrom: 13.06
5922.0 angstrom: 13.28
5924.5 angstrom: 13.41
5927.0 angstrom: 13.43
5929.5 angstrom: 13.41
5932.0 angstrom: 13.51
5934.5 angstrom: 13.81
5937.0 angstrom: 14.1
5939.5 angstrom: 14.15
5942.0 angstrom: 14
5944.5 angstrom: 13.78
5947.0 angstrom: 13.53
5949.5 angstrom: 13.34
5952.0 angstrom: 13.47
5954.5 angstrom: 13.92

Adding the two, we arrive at 27.3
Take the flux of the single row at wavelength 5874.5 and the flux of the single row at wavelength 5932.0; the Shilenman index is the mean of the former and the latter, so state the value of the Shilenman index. 13.7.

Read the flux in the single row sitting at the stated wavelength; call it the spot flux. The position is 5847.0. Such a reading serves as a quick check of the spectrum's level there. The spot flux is 13.46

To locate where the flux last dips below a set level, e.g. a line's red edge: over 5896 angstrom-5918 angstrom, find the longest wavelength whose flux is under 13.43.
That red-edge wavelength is 5917.0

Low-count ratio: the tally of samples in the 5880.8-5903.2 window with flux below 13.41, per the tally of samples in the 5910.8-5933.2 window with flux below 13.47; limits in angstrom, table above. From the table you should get 1.00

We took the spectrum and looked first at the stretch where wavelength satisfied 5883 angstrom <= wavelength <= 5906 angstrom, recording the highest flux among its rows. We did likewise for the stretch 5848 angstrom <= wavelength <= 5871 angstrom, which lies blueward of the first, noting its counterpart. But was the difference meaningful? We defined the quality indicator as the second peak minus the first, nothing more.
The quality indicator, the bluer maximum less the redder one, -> 0.1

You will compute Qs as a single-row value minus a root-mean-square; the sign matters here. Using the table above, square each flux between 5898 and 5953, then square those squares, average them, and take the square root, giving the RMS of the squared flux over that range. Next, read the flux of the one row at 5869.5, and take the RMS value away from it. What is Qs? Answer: -168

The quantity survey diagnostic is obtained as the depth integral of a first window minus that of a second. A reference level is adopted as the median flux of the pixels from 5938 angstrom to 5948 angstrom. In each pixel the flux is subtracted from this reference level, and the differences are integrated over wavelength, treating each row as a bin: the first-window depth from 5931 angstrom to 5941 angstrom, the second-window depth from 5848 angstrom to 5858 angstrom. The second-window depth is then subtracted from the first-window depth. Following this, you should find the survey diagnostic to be -5.7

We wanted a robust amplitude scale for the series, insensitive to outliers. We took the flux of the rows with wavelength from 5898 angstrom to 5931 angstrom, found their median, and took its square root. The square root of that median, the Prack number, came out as 3.64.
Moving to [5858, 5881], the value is 3.65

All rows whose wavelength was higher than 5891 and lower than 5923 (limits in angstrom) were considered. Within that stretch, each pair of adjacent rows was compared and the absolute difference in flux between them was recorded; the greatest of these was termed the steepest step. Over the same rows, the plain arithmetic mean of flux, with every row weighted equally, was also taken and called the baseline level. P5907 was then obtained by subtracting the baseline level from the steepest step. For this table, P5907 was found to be -12.0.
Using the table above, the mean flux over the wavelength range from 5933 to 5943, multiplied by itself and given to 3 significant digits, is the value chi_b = 196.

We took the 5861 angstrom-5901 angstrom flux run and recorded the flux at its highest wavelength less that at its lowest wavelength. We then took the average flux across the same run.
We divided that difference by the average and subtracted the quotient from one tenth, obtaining 0.10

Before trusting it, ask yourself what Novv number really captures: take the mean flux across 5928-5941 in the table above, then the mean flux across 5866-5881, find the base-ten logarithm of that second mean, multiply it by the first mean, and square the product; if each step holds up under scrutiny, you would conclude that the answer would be 245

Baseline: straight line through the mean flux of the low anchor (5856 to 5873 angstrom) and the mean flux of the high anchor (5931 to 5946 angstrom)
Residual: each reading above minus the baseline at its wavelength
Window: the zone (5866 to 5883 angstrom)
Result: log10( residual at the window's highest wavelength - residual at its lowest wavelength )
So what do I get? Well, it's -0.63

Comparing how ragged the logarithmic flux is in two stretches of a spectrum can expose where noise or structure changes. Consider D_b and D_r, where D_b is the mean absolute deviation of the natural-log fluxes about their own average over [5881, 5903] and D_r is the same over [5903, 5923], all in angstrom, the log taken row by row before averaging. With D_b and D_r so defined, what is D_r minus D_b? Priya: -0.05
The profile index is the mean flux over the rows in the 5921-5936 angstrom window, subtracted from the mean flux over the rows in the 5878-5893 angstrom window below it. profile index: -1.1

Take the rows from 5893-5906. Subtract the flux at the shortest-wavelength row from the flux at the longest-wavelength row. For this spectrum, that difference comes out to 2.4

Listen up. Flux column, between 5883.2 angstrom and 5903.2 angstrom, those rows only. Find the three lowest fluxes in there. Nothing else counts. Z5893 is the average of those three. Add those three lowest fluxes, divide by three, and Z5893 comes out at 11.1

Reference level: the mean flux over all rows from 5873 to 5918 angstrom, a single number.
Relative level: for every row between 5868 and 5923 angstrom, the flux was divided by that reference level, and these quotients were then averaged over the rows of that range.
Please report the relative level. 1.01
